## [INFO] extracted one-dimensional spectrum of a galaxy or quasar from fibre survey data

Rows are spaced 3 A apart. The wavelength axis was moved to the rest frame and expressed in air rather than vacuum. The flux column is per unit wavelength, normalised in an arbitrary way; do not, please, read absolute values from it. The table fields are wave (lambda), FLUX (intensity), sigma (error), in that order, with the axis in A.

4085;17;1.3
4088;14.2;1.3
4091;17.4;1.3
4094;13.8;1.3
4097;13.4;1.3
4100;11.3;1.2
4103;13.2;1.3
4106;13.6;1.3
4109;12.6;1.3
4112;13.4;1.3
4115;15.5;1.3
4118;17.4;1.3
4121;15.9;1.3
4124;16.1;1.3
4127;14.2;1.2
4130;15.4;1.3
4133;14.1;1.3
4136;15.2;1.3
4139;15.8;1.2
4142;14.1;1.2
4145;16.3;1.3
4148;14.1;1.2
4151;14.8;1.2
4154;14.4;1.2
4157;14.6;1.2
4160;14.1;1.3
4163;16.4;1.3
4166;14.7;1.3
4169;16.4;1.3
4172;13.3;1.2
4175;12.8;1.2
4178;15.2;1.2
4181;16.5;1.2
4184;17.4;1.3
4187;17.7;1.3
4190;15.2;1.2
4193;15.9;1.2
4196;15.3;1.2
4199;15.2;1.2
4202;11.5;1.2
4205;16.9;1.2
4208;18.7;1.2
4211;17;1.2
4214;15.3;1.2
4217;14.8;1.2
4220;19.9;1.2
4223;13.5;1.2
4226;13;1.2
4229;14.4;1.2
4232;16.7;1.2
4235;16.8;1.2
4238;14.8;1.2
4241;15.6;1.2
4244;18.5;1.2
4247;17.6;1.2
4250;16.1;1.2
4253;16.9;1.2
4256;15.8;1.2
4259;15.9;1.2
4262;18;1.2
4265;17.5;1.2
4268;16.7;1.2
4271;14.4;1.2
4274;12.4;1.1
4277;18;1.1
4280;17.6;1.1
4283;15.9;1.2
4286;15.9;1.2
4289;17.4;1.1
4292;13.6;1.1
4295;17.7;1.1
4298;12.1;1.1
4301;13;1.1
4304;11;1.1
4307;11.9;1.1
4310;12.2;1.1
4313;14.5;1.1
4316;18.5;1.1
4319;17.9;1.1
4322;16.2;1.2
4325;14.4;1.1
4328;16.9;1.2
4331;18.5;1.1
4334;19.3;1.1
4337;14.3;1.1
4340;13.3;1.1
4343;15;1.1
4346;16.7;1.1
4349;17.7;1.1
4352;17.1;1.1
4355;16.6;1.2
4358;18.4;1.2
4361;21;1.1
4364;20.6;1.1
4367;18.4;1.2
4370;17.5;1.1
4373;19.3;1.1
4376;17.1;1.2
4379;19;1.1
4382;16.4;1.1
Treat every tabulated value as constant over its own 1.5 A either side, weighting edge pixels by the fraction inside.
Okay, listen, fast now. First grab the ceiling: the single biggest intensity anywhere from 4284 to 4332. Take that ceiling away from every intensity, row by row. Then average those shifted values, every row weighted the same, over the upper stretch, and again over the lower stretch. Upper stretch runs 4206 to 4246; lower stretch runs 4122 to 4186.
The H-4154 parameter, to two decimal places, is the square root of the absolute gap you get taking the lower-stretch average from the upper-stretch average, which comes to 1.02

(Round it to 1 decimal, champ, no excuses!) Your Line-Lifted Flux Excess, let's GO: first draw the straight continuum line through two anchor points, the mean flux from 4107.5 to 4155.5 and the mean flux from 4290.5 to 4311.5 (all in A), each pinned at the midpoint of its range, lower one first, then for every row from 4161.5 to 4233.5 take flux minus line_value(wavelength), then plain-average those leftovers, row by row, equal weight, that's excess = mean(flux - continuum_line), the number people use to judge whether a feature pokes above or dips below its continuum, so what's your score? 1.3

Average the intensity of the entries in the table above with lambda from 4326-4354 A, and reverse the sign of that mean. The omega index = -16.5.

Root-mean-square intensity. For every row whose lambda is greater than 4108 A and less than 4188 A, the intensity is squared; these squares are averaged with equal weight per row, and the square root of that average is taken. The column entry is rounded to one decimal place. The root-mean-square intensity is 15.2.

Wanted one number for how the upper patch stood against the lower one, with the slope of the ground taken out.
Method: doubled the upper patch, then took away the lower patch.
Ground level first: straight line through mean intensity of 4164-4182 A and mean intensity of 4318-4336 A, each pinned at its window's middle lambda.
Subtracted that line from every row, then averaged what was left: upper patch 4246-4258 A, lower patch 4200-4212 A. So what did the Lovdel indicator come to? 0.4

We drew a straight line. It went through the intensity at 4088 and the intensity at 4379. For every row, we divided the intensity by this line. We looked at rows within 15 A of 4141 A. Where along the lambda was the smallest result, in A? 4148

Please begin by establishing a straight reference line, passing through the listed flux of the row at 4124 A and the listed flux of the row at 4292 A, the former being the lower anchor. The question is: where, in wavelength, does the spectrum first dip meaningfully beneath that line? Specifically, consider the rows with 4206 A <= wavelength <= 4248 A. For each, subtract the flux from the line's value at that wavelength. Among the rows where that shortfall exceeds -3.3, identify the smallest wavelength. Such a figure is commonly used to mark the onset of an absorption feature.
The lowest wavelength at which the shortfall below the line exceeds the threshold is 4211 A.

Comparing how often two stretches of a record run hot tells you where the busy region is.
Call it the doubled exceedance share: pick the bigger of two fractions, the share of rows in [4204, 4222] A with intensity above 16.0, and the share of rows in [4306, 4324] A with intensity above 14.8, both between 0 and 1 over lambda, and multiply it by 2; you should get 1.3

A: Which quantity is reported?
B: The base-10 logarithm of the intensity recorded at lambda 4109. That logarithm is 1.10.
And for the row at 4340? 1.12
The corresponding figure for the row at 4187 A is 1.25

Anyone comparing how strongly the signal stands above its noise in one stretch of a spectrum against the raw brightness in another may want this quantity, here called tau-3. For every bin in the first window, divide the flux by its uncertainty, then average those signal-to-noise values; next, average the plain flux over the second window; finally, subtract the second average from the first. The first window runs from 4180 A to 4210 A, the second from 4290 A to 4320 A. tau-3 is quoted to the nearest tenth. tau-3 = -1.1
